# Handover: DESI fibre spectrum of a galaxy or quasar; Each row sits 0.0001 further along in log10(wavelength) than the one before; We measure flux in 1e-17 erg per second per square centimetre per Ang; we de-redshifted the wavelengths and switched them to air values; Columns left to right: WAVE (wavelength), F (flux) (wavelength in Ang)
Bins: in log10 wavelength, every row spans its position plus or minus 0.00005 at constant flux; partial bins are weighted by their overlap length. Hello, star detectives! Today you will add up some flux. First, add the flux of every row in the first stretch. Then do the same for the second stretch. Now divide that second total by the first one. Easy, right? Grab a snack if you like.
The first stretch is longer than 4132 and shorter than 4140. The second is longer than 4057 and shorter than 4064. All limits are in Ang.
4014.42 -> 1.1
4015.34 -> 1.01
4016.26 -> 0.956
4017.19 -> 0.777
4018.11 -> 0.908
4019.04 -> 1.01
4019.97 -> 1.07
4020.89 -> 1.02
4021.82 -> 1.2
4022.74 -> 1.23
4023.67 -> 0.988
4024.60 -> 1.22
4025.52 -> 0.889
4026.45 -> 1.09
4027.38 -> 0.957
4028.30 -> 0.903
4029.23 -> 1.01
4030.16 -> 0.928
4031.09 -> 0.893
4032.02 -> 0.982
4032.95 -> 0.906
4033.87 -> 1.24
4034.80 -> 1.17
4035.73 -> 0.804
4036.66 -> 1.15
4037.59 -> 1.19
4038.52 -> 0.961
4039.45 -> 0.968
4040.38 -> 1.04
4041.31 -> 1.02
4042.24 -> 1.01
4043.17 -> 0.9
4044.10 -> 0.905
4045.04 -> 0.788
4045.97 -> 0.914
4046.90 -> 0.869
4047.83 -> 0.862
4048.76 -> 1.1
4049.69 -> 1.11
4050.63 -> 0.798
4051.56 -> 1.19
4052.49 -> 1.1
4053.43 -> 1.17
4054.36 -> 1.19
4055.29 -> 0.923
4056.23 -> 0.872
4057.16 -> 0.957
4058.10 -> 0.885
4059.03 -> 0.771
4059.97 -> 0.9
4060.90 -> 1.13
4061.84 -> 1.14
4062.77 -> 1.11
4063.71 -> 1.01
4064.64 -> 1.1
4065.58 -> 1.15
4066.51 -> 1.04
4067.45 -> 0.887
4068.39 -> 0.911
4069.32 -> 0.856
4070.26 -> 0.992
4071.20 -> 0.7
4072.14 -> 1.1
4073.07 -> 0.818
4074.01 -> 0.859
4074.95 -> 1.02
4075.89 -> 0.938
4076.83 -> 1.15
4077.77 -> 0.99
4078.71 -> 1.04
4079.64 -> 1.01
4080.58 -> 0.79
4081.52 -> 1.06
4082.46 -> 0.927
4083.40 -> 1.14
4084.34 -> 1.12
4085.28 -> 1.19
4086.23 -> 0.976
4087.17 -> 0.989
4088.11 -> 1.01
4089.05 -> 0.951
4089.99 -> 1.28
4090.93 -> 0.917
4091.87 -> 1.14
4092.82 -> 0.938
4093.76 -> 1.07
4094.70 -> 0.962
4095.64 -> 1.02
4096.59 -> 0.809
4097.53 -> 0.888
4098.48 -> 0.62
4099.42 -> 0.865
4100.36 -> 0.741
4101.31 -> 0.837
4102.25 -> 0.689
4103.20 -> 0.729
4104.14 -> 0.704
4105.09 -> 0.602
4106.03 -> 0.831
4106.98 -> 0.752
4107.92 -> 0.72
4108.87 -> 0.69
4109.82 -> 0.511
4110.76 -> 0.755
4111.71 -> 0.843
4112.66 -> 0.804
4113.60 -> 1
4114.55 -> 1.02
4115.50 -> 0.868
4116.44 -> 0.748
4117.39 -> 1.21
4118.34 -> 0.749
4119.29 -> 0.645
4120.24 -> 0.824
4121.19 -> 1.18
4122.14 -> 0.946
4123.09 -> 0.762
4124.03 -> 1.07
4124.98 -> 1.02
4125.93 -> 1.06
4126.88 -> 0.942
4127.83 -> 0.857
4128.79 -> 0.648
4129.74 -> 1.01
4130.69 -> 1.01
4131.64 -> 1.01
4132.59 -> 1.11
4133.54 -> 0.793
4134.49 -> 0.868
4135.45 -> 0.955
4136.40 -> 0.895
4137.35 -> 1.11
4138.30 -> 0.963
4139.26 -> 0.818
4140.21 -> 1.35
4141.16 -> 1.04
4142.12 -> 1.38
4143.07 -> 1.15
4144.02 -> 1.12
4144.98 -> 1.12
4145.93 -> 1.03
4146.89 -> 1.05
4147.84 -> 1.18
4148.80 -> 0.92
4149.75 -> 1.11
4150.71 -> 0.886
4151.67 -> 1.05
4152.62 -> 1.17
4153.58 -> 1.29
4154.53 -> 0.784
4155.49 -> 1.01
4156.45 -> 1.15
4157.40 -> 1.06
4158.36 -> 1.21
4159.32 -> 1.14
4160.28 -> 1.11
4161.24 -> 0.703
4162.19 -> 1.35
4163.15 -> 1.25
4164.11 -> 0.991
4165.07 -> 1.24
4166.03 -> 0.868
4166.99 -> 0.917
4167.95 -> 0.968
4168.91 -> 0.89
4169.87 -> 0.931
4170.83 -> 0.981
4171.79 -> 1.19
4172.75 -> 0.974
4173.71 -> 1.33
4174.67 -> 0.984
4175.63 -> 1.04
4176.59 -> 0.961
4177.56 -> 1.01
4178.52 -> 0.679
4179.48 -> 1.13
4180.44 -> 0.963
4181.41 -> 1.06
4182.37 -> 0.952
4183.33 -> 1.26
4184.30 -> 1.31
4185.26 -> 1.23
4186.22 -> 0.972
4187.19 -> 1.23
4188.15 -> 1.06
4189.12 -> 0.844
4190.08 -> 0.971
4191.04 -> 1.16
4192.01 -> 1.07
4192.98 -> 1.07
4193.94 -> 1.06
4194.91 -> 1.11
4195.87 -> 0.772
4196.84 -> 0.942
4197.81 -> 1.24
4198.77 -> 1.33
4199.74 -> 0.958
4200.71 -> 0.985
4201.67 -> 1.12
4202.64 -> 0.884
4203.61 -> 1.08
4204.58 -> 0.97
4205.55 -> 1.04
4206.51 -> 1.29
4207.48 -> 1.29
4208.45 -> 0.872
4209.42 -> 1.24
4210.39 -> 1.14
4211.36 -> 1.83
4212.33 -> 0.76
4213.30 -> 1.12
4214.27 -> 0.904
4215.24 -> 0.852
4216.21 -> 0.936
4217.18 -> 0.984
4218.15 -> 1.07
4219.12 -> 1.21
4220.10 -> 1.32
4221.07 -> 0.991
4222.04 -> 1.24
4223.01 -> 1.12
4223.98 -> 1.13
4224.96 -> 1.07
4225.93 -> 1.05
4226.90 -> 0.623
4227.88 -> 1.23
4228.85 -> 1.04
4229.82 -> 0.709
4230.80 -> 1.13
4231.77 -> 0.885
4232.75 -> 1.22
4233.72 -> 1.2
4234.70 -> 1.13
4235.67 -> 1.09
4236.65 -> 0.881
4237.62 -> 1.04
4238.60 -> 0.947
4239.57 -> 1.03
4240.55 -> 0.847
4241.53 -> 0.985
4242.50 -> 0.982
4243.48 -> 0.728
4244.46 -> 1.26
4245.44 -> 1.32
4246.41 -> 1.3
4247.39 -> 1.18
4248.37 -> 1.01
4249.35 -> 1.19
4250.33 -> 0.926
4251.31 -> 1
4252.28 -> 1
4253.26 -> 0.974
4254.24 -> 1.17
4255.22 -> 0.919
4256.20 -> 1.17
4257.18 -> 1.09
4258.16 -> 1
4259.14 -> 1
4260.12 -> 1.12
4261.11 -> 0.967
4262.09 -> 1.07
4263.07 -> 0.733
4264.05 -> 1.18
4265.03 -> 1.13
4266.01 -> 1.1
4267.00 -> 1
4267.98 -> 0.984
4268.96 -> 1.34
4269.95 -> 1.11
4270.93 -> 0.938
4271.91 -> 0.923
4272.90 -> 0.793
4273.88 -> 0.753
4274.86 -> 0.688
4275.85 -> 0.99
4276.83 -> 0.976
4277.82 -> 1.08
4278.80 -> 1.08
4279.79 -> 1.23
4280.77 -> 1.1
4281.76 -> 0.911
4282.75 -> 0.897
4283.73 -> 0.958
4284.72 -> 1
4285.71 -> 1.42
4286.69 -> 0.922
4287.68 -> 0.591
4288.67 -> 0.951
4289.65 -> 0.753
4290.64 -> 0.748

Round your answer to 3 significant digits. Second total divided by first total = 1.05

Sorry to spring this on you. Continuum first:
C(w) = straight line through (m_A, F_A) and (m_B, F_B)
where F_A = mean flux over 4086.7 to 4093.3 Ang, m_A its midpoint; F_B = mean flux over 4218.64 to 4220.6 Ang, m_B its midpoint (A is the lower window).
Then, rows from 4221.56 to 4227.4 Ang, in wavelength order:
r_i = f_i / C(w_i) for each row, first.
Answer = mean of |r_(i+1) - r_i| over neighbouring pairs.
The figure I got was 0.10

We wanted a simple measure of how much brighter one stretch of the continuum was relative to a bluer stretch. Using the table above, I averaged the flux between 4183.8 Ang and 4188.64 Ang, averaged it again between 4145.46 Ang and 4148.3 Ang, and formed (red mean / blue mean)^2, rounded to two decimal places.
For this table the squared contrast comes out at 1.14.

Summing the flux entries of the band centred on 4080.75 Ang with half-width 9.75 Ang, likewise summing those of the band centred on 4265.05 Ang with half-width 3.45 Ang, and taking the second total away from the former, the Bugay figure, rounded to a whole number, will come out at 14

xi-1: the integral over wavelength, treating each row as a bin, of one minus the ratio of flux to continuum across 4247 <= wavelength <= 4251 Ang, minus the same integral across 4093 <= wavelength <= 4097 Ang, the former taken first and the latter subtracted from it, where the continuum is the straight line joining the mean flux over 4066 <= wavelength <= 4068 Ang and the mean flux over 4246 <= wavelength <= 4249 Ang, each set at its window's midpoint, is 0.19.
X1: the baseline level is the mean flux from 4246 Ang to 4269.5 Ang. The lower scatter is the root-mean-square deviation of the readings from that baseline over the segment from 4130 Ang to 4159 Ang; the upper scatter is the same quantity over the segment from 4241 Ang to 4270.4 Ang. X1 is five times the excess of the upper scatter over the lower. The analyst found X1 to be -0.02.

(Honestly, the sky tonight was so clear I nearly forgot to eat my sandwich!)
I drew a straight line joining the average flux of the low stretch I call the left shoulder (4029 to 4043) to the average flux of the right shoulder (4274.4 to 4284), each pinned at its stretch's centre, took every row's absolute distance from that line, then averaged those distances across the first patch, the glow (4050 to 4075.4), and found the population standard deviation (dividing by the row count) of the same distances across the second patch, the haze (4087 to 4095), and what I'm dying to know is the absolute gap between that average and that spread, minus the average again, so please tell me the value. -0.07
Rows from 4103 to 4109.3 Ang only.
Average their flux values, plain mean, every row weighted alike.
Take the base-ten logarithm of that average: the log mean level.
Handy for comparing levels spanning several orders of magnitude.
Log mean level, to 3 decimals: -0.144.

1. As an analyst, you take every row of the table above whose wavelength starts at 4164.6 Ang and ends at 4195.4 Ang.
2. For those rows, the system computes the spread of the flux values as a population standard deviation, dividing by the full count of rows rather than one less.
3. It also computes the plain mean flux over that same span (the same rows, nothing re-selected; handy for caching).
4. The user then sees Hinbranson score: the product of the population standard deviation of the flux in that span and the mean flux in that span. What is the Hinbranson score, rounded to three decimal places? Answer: 0.150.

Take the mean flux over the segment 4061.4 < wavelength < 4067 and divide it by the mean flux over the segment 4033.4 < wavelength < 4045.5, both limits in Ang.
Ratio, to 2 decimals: 1.08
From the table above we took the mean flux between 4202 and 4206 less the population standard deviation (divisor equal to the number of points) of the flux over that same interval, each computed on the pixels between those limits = 0.92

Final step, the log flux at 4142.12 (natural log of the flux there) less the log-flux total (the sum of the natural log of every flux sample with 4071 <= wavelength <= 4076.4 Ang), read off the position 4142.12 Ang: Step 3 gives 1.0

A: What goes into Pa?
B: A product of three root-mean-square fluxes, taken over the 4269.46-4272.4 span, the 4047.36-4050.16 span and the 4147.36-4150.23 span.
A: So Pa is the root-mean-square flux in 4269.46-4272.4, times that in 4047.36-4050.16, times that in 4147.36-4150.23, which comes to 1.10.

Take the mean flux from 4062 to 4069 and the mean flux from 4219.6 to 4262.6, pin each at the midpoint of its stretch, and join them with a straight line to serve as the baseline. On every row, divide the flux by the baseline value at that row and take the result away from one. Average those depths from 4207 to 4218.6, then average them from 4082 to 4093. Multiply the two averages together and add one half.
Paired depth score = 0.5005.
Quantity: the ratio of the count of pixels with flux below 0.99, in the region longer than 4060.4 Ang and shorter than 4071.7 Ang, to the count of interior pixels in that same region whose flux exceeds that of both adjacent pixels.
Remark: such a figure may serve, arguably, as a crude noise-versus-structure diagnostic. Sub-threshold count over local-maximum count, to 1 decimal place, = 1.0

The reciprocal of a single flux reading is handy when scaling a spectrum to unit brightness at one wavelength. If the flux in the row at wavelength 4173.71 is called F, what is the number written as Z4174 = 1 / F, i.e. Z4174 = 0.75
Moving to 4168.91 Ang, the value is 1.12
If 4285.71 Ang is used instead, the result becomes 0.70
